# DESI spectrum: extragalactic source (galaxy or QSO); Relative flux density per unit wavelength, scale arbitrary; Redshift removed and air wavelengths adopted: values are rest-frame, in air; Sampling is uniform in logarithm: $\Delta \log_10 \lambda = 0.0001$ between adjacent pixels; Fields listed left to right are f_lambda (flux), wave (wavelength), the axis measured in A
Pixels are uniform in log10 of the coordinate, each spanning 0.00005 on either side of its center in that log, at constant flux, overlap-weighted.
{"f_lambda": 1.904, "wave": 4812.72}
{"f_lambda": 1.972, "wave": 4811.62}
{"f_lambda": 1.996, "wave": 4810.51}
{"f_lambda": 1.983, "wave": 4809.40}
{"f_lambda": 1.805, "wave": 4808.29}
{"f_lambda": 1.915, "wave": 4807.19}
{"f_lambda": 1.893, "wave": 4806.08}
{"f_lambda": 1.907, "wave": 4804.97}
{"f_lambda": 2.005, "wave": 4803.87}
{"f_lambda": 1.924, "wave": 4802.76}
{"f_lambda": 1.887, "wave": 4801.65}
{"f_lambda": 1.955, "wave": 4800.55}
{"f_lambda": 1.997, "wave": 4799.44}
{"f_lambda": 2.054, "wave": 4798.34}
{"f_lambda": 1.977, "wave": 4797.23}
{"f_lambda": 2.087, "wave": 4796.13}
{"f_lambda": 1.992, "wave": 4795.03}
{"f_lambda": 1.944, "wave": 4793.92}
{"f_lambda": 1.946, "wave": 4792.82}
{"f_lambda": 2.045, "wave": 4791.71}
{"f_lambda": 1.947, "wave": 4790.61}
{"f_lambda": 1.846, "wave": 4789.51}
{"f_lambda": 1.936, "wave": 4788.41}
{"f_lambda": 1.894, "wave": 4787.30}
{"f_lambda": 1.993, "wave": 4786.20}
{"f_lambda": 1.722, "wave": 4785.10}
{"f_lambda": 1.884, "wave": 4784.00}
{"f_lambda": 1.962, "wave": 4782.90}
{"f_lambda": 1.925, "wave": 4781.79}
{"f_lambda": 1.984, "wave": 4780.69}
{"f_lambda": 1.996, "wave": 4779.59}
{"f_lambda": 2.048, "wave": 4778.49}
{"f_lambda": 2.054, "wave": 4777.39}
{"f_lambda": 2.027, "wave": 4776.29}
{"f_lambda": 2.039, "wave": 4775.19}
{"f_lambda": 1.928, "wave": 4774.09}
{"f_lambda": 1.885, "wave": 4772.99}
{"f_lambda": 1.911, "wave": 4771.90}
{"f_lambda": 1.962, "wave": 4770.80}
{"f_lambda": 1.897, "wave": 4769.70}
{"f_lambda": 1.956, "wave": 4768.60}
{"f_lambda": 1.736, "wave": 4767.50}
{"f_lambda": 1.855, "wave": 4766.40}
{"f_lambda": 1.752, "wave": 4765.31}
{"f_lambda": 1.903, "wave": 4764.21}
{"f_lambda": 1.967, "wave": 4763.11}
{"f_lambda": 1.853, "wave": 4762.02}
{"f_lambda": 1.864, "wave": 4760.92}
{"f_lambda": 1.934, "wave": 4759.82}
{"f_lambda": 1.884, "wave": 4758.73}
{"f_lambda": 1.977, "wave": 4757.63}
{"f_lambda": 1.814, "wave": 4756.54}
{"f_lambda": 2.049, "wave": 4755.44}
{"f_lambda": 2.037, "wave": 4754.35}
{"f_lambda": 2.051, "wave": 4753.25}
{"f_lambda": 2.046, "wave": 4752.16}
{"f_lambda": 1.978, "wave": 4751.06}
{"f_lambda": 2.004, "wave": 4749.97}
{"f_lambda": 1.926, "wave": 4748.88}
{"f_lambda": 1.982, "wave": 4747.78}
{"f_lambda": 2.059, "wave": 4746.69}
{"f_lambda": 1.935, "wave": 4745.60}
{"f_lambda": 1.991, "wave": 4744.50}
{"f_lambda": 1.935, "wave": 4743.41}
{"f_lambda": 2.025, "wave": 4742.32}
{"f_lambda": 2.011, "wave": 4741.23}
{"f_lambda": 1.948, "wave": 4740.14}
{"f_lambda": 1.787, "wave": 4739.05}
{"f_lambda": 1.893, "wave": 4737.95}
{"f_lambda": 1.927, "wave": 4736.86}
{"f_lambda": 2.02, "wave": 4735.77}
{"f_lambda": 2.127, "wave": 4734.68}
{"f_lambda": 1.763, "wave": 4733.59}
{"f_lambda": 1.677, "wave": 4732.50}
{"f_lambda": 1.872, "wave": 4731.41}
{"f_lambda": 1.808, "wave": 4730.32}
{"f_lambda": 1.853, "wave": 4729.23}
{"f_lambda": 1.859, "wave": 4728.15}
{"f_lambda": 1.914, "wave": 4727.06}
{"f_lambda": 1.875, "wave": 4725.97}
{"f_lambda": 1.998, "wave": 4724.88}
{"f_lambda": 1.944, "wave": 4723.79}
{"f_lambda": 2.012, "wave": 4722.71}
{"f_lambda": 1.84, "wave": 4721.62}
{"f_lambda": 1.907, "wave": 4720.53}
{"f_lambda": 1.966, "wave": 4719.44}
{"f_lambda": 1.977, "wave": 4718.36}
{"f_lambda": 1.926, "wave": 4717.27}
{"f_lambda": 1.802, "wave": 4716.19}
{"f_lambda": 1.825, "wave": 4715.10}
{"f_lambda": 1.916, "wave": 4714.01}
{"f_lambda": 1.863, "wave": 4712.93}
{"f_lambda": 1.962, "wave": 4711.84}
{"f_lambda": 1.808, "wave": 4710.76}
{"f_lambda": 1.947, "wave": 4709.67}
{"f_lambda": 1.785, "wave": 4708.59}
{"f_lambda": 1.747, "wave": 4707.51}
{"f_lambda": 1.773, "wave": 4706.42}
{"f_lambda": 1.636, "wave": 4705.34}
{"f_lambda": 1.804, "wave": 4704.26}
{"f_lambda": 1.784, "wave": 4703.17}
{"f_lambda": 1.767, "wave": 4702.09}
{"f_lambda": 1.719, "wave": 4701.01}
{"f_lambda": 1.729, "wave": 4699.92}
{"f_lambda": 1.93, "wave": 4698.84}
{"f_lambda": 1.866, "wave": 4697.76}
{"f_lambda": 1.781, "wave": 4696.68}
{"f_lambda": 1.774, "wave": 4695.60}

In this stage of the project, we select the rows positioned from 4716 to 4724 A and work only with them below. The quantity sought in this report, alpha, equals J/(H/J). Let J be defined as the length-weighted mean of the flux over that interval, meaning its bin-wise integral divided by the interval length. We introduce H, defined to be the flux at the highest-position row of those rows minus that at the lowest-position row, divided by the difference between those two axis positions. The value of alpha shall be 199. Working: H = 0.019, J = 1.93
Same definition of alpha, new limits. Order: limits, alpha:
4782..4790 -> -204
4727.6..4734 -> -185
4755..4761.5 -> -109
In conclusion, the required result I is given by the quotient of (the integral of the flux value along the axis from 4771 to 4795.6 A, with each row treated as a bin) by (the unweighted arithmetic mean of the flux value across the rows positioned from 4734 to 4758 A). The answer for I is 24.26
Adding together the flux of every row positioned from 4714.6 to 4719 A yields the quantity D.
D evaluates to 8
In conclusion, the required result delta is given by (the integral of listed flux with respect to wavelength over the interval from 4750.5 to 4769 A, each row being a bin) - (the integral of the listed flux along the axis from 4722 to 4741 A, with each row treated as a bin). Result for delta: -0.6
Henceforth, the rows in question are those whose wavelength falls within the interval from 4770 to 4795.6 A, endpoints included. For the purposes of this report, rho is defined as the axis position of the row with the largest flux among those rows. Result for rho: 4777.39 A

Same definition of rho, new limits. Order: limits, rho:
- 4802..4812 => 4803.87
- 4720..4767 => 4734.68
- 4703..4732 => 4722.71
